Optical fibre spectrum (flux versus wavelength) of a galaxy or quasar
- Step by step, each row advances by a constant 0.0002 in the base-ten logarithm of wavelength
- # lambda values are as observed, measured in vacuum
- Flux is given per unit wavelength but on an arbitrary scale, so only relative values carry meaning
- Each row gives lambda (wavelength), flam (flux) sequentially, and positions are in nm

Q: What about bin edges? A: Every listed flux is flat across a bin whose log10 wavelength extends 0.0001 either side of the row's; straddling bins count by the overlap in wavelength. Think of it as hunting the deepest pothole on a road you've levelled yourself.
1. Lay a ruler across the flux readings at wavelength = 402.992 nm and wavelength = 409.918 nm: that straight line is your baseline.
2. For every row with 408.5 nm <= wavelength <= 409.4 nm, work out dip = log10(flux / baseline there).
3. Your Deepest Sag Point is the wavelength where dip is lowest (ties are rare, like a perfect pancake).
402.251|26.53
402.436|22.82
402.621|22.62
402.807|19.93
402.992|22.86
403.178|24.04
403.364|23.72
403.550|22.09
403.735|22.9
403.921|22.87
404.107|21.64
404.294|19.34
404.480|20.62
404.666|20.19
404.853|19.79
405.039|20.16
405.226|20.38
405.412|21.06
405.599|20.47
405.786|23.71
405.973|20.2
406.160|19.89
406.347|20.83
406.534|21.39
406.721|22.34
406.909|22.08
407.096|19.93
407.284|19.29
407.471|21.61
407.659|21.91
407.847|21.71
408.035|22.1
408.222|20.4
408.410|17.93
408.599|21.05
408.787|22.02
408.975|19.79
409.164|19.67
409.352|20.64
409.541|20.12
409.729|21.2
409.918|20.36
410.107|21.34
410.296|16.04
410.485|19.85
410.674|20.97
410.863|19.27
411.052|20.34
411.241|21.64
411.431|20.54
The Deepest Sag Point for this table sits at 409.164 nm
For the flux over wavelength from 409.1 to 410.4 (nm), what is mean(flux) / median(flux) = 0.98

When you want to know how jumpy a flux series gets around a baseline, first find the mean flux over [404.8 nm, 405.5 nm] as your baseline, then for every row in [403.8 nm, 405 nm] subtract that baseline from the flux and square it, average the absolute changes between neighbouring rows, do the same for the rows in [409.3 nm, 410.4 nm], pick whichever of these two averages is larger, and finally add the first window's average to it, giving 5.3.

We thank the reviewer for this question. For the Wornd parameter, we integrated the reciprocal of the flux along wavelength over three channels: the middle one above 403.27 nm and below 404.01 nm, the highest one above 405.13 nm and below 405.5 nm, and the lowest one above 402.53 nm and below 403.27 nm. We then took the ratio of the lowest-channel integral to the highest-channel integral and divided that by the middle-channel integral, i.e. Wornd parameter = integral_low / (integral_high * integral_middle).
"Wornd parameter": 57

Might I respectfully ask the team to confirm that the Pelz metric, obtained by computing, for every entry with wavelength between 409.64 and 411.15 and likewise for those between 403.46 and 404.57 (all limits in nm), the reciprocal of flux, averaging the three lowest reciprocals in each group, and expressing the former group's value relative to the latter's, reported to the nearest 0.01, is 1.07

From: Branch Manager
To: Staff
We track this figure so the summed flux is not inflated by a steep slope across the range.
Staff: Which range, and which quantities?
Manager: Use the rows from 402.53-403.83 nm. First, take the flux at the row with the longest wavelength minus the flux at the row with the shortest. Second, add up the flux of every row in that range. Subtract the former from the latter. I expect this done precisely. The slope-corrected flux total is 158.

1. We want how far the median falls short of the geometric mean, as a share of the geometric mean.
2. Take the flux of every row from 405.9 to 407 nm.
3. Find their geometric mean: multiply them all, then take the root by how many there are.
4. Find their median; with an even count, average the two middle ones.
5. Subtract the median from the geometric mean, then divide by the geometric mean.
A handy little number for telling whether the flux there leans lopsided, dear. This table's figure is 0.000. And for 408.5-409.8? -0.001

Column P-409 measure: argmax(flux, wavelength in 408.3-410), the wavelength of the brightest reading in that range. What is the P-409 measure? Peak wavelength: 408.787 nm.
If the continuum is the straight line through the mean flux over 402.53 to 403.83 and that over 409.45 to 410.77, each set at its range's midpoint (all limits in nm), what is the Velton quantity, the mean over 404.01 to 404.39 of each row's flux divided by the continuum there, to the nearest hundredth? 0.92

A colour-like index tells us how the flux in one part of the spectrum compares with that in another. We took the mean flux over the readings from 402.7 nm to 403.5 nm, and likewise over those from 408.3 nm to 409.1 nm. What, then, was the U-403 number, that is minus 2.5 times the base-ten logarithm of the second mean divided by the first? 0.12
